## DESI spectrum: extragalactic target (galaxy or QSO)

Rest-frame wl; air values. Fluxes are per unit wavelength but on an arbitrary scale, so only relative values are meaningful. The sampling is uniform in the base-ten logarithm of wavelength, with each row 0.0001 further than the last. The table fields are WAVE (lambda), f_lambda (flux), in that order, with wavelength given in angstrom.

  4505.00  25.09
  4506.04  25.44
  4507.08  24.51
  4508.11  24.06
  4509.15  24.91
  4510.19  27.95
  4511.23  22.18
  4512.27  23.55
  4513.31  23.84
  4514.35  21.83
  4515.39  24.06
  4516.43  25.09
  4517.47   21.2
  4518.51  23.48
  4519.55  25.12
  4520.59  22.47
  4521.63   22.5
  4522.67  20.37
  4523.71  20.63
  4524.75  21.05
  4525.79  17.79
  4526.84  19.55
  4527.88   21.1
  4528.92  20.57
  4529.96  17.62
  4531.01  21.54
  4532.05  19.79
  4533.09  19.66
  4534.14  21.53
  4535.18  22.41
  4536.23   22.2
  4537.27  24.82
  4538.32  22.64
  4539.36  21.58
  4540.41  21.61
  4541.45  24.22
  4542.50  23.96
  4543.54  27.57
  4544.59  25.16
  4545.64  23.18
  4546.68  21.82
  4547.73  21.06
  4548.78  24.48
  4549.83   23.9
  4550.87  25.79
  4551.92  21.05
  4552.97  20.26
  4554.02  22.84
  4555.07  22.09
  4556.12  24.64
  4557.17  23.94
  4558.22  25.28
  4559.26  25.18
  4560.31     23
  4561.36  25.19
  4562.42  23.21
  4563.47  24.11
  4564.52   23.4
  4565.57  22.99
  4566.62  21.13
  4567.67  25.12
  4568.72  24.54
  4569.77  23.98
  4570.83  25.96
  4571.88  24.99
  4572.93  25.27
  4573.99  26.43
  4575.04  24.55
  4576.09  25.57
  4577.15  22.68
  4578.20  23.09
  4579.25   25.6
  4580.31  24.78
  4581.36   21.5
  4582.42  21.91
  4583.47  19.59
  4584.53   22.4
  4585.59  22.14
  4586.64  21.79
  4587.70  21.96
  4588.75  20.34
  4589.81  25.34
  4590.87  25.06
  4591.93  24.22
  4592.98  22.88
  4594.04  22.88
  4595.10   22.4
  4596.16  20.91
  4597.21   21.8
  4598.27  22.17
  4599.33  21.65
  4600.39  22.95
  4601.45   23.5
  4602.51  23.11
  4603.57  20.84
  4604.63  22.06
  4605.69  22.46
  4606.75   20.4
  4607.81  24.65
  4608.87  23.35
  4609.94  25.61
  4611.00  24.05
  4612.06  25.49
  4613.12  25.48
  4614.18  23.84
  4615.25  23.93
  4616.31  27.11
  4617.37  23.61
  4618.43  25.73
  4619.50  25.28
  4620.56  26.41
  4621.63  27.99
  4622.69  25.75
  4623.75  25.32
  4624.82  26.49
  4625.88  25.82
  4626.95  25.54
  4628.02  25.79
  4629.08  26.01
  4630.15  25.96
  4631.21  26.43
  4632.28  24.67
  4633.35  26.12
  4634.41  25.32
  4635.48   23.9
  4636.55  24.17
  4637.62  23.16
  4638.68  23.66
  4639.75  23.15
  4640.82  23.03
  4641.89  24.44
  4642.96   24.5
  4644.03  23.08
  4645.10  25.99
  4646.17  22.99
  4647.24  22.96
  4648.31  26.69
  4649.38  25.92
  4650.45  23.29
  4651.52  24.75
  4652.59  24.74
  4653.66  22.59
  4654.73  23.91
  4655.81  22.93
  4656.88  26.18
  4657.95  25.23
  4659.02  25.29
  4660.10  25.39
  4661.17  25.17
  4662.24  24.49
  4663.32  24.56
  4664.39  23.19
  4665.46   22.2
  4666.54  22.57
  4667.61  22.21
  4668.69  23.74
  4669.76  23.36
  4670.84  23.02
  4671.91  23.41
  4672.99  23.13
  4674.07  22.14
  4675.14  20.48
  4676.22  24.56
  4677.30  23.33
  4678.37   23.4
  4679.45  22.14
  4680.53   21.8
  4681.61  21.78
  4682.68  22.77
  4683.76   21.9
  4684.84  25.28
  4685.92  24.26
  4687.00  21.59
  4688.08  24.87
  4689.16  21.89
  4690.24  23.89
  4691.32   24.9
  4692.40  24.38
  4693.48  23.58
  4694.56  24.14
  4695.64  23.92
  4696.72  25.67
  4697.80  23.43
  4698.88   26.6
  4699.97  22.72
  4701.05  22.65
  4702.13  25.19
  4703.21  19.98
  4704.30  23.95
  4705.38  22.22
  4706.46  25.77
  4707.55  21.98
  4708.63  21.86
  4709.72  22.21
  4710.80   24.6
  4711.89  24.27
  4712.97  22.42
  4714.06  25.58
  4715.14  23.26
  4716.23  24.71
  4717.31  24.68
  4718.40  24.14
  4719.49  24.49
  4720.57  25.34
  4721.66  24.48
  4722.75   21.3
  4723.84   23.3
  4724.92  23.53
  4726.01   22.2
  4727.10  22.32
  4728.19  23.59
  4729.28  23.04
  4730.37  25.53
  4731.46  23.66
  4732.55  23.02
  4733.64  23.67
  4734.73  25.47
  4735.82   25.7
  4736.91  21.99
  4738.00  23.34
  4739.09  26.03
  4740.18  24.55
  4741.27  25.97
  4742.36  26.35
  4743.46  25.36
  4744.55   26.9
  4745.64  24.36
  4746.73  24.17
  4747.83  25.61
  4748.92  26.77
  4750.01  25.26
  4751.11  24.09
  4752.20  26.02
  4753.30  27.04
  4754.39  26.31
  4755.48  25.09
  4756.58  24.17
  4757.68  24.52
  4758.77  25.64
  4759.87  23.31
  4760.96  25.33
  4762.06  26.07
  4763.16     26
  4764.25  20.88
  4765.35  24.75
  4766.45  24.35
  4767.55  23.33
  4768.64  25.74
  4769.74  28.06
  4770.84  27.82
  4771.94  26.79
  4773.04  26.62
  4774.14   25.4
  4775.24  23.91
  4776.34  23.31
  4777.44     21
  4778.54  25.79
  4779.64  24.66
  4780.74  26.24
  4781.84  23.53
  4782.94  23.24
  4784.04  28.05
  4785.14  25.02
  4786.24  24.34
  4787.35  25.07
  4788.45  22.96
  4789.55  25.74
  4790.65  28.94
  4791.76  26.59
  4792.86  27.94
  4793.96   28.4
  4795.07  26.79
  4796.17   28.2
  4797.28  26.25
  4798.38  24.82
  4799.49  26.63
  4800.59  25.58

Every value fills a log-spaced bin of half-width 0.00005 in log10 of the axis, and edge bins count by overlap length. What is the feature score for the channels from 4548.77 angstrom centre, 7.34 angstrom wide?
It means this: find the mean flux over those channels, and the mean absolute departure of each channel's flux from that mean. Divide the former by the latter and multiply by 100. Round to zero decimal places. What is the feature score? 1554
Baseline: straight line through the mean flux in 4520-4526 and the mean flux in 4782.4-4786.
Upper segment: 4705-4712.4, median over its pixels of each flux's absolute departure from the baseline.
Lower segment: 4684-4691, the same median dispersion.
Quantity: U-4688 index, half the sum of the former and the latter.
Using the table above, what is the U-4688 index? 1.6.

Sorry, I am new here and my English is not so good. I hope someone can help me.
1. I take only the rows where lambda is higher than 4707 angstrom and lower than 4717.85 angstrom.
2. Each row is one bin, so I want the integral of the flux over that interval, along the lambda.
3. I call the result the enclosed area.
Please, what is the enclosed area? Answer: 256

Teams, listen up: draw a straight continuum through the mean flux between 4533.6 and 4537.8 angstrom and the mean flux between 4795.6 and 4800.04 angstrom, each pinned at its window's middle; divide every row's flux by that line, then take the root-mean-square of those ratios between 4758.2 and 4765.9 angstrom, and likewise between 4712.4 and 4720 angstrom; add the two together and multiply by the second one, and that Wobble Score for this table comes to 1.82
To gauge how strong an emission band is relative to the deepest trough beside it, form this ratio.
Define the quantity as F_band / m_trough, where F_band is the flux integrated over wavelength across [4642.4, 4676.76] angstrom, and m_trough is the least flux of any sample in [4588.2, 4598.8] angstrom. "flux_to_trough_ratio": 40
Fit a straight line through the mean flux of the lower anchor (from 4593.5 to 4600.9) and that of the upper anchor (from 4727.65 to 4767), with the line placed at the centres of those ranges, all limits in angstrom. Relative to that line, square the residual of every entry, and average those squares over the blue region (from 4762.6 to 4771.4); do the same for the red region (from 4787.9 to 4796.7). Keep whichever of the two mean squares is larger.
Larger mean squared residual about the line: 5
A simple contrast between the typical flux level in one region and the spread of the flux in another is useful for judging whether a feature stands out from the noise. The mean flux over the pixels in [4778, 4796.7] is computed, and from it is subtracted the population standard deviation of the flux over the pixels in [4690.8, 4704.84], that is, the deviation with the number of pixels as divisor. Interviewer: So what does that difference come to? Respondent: 24.4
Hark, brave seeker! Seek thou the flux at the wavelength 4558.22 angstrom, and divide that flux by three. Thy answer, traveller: 8.4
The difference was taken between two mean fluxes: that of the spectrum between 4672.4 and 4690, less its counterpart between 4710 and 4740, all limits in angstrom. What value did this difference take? -1.1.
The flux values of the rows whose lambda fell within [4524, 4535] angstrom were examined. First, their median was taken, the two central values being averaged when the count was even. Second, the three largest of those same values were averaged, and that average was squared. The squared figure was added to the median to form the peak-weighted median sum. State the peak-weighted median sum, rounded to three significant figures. 478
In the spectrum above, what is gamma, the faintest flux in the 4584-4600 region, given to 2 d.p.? 20.34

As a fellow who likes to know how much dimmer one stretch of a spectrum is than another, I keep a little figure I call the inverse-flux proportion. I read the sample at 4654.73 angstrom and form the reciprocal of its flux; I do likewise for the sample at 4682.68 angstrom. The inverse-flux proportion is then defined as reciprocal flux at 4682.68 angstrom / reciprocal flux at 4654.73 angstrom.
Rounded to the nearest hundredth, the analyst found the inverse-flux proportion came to 1.05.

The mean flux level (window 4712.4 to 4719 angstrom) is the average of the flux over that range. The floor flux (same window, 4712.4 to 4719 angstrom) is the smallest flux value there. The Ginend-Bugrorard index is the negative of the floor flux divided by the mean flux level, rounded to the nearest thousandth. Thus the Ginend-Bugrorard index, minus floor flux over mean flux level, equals -0.929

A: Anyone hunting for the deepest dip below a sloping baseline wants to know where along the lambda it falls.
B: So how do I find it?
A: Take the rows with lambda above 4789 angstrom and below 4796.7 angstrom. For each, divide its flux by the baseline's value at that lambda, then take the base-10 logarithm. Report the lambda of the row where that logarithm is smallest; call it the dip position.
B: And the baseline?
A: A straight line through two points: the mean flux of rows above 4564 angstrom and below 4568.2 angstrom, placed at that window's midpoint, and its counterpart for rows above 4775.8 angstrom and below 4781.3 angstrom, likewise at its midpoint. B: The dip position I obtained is 4789.55 angstrom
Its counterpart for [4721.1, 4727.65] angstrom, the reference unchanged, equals 4722.75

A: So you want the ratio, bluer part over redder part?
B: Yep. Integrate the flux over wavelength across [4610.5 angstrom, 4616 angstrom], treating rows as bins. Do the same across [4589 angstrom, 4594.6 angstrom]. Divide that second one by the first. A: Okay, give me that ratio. 0.98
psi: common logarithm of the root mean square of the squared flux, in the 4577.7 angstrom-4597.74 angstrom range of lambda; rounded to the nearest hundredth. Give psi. 2.72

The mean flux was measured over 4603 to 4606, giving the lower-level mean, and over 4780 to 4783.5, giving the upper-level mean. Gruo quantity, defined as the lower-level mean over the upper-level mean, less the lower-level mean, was -20.9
